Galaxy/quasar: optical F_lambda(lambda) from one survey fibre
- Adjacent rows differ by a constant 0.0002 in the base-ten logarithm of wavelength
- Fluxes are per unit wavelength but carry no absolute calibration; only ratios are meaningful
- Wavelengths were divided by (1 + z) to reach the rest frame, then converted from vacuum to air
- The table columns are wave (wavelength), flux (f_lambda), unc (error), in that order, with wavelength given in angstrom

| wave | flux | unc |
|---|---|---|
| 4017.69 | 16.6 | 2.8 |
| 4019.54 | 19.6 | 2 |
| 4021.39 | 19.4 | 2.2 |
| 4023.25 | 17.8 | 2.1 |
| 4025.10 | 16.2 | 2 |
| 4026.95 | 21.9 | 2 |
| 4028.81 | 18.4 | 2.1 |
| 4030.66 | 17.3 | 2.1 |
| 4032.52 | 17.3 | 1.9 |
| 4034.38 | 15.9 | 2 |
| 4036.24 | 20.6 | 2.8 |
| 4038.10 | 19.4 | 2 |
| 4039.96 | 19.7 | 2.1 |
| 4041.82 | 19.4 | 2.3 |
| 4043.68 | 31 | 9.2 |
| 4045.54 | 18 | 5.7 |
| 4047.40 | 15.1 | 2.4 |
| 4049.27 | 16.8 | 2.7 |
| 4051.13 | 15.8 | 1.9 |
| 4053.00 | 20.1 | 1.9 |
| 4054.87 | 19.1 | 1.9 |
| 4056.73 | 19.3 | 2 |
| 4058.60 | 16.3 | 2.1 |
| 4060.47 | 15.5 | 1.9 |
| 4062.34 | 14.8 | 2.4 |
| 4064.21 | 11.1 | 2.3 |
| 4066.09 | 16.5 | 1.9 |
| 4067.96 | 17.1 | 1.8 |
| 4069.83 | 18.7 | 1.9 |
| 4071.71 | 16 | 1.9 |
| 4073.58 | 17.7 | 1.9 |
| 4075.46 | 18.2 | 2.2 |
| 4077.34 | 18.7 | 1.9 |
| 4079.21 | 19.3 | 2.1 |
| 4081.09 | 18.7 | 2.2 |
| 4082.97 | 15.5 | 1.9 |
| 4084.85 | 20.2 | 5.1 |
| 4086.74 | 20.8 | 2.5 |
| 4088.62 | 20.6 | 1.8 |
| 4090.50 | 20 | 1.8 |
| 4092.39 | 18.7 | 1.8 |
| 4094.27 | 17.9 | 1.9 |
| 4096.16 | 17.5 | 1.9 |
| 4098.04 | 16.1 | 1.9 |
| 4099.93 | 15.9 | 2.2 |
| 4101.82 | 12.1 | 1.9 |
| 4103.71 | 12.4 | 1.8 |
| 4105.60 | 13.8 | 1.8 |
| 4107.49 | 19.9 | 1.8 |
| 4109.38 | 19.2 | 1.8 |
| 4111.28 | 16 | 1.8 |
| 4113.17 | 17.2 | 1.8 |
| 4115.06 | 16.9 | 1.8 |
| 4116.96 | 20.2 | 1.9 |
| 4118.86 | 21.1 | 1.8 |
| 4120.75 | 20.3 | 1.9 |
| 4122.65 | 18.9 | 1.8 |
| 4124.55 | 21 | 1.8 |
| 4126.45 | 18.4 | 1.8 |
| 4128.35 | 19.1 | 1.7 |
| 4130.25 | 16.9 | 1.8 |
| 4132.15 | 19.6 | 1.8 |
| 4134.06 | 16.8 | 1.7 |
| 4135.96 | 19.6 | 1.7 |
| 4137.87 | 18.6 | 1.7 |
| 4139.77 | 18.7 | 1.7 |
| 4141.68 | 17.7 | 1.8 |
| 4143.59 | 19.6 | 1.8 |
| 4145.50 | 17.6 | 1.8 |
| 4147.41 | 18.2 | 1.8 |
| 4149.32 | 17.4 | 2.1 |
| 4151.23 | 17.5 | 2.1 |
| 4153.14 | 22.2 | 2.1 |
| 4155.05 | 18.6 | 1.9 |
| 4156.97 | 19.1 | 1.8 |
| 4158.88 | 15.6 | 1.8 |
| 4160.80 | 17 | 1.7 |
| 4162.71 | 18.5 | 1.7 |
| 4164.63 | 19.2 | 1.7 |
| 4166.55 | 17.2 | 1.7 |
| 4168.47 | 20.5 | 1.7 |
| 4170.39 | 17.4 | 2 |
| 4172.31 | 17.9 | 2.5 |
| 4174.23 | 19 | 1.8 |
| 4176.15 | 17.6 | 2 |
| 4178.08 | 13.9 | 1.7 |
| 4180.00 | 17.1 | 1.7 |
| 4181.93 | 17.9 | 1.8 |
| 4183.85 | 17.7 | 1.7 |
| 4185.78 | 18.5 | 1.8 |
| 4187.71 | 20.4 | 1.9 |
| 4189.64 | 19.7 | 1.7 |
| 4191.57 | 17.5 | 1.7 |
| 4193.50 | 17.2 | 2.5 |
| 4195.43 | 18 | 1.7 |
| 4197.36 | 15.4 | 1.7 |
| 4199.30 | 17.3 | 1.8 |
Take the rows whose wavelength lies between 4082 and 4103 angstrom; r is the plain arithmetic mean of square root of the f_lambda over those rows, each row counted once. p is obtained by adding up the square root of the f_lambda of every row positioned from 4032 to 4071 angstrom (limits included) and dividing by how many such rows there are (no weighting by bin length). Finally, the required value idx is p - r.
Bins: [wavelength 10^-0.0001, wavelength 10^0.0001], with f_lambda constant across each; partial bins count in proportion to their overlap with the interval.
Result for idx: 0.02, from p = 4.22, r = 4.20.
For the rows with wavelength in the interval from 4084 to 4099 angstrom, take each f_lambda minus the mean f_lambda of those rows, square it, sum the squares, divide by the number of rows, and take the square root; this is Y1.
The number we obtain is 1.59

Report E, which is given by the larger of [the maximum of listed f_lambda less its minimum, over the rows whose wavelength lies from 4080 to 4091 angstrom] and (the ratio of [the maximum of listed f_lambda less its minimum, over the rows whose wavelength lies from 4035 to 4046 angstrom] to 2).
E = 6.5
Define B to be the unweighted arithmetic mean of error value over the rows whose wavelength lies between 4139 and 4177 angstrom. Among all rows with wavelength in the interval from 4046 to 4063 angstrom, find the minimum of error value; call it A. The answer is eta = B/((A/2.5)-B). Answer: -1.68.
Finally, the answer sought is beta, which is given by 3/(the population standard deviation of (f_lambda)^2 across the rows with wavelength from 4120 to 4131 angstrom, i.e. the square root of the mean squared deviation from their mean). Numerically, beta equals 0.060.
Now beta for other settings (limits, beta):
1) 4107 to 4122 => 0.046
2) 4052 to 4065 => 0.032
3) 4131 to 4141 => 0.081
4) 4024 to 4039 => 0.040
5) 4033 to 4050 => 0.014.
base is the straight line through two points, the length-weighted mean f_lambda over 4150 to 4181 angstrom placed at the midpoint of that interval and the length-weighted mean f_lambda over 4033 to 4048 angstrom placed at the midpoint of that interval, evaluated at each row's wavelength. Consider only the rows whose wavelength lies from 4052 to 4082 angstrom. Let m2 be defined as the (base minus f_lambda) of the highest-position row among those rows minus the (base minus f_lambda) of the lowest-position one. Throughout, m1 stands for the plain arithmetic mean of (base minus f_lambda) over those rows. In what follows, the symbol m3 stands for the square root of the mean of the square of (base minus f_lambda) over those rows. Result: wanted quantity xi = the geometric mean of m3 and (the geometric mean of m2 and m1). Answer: 2.1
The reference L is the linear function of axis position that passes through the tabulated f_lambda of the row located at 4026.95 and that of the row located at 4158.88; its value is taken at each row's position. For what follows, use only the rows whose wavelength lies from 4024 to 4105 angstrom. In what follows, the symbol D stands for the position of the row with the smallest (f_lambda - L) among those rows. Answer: 4064.21 angstrom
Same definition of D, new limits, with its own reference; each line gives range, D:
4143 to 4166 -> 4158.88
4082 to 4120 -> 4101.82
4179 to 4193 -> 4180.00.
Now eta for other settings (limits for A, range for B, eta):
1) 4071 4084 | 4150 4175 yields -1.68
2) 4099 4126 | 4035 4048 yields -1.23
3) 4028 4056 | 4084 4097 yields -1.46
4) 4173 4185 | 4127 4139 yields -1.65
